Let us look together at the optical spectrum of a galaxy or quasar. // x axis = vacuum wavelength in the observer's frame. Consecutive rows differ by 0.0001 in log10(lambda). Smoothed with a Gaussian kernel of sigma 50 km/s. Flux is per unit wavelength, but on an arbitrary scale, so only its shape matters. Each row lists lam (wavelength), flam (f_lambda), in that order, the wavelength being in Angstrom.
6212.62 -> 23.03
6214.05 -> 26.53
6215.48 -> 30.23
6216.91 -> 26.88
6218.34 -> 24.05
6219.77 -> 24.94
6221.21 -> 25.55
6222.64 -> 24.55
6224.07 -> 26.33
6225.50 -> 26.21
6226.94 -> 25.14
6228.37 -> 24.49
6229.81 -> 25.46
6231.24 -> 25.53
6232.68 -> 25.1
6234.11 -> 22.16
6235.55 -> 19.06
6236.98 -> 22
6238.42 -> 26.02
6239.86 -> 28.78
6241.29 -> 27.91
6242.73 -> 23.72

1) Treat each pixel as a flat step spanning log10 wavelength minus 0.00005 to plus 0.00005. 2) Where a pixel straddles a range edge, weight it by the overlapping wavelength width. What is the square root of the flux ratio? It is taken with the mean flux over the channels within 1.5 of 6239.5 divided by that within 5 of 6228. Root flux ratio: 1.04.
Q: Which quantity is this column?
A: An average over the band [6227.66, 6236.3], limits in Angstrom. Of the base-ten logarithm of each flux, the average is 1.37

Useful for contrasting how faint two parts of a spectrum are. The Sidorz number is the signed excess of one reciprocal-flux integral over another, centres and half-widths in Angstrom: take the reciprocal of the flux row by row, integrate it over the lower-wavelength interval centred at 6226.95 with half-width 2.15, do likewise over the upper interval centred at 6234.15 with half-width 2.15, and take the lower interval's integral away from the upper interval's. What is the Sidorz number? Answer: 0.0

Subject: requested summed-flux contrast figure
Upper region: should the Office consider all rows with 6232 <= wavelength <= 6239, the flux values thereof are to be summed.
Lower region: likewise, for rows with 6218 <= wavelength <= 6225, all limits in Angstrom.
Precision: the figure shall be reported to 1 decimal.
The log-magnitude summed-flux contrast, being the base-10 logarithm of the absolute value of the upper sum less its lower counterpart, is 1.0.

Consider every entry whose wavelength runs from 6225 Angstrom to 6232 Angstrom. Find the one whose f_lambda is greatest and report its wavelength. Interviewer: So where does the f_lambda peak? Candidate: 6225.50 Angstrom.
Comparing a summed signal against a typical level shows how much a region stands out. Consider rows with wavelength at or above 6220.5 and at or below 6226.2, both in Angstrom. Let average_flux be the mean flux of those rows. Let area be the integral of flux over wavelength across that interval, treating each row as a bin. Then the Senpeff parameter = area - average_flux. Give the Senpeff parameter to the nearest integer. 121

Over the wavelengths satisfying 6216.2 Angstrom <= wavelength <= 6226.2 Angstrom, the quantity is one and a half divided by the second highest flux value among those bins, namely 0.0570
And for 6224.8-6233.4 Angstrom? 0.0588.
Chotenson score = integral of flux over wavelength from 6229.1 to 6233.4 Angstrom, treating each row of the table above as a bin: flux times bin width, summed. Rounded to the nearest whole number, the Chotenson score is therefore 109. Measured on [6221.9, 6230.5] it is 218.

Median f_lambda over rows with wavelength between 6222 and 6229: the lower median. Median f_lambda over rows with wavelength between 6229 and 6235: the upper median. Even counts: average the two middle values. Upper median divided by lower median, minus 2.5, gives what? -1.494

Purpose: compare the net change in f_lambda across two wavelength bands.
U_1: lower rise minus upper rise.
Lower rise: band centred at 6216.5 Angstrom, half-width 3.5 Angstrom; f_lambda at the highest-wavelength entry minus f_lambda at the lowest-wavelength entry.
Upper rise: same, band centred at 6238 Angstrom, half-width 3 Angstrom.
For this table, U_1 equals -11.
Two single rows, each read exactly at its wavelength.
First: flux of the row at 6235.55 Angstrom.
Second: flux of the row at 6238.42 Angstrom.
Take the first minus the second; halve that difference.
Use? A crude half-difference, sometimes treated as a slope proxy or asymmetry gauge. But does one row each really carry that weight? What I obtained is -3.5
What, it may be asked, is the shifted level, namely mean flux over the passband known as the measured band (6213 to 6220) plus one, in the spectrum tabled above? 27.5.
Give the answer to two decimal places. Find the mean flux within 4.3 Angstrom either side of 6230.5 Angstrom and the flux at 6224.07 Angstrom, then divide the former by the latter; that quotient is 0.94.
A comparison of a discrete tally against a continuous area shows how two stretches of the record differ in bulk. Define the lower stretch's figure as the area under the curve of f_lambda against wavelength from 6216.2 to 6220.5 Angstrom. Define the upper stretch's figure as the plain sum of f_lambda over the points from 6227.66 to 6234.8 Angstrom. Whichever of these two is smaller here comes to 109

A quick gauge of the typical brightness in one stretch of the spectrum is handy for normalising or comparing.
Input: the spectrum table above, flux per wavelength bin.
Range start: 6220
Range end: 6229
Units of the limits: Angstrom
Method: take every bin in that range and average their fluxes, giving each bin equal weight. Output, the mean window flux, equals 25.4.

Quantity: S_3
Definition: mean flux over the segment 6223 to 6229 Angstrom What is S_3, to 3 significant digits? 25.5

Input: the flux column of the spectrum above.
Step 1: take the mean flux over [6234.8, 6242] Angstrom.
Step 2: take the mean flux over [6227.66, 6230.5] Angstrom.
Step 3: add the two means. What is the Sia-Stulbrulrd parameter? 50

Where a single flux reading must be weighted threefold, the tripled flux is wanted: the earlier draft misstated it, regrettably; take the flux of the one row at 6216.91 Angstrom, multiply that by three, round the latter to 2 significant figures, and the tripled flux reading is 81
